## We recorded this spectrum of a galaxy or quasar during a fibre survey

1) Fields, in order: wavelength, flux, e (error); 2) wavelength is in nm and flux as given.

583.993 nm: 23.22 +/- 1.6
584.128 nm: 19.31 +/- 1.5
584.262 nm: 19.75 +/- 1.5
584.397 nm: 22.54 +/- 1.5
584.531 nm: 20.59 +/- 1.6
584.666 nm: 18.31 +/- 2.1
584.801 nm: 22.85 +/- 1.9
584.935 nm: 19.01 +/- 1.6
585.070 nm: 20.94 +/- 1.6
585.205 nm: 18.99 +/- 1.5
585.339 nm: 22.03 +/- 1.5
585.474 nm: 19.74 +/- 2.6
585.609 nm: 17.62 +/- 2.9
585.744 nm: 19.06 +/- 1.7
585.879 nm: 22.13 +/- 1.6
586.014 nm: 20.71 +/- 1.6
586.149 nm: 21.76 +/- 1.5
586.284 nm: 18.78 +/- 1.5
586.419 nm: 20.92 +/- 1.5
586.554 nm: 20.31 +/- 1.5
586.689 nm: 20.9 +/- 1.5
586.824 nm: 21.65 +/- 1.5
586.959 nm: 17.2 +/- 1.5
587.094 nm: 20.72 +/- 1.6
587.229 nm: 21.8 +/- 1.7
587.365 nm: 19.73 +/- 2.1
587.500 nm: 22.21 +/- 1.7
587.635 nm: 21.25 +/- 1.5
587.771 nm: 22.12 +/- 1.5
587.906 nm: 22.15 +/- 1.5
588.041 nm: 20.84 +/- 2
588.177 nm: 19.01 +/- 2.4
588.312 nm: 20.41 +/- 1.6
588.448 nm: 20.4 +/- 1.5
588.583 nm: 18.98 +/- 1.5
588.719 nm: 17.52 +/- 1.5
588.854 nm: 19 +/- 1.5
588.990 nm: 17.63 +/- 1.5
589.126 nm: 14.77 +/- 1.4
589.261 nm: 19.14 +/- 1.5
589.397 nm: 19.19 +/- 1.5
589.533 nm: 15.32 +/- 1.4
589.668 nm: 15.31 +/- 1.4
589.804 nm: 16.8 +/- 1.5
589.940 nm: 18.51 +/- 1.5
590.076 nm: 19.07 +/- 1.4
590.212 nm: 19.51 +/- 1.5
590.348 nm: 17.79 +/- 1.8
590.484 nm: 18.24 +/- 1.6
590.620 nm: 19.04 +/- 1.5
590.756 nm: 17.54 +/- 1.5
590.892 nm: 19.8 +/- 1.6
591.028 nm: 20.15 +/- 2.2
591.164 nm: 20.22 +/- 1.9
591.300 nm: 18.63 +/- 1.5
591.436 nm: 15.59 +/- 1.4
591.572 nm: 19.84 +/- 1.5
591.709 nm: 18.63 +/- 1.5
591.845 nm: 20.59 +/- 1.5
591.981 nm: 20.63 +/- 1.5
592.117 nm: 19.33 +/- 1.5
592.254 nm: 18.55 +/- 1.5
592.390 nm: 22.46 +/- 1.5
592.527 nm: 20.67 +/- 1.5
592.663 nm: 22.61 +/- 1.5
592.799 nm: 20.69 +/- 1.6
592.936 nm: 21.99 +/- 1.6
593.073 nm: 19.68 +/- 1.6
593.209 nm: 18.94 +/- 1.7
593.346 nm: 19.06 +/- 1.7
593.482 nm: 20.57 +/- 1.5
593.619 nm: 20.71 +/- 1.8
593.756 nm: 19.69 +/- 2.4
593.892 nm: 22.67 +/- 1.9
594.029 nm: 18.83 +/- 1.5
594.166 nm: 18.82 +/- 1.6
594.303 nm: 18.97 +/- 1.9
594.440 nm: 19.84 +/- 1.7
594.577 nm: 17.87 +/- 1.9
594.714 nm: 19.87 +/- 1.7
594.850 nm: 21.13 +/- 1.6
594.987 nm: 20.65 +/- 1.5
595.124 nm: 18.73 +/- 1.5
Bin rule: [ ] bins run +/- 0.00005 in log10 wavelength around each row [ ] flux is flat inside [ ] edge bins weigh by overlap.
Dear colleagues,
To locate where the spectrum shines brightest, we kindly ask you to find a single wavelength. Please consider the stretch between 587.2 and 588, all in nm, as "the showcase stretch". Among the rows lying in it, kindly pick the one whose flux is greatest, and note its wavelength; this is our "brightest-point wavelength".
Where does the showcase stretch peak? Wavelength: 587.500 nm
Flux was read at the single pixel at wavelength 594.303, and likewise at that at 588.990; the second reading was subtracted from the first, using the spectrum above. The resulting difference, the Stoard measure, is 1.3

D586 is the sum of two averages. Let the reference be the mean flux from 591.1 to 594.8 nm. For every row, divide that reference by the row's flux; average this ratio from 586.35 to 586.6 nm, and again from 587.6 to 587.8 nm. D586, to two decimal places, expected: 1.88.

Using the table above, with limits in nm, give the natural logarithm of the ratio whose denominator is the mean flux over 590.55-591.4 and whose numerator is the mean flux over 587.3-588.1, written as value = 0.11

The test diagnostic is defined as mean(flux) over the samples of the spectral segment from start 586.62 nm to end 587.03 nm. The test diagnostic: 19.9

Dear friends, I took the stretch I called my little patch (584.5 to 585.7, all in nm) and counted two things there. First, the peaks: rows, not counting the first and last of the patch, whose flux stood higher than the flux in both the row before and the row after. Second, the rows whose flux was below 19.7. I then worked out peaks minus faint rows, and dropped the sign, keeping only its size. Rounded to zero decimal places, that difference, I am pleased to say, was 1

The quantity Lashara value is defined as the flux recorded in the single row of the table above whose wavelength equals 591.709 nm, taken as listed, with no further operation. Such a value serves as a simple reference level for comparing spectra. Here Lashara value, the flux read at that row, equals 18.63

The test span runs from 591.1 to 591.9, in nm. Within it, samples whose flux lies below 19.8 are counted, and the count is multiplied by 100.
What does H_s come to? 300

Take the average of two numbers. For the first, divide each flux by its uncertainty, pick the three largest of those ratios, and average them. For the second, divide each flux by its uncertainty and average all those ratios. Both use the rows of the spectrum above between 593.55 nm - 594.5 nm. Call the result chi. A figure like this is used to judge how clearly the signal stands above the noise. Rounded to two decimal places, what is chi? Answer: 11.58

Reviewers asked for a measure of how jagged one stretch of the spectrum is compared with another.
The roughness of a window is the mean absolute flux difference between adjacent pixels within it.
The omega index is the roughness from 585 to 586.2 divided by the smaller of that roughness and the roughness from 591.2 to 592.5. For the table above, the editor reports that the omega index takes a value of 1.0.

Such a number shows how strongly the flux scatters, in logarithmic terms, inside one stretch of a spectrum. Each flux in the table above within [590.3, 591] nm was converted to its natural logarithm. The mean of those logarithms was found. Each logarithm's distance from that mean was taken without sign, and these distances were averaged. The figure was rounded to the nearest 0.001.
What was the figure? 0.040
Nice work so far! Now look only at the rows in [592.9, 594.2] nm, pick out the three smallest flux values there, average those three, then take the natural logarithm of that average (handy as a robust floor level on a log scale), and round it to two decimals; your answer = 2.94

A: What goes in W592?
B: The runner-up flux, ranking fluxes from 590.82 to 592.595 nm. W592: 20.67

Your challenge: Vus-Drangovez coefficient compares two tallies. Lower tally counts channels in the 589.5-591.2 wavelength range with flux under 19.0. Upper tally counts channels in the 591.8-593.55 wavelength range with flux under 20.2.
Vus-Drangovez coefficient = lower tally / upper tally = 1.4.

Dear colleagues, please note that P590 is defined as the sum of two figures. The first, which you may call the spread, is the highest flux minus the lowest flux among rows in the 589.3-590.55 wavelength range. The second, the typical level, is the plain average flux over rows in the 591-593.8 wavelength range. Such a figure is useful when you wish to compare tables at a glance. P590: 24.2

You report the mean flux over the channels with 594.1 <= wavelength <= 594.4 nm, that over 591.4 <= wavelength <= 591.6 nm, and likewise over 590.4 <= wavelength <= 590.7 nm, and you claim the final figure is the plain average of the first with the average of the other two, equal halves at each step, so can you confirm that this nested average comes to 18.5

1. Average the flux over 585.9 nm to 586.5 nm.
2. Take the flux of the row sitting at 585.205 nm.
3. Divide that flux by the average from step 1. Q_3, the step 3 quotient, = 0.92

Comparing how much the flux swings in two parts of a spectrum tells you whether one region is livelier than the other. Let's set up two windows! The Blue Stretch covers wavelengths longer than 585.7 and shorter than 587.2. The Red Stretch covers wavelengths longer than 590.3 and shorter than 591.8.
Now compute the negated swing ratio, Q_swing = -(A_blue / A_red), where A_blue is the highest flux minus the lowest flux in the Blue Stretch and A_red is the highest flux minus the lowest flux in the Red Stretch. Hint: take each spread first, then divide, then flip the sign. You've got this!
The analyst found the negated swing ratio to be -1.06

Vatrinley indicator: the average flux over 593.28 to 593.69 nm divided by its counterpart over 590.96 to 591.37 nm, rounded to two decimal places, 1.02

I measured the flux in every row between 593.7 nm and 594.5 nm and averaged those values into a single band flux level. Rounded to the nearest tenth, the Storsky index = 19.8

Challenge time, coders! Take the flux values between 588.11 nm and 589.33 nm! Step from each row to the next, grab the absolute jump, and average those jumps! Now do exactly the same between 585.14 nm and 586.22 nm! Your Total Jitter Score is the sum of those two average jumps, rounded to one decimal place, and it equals 3.9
